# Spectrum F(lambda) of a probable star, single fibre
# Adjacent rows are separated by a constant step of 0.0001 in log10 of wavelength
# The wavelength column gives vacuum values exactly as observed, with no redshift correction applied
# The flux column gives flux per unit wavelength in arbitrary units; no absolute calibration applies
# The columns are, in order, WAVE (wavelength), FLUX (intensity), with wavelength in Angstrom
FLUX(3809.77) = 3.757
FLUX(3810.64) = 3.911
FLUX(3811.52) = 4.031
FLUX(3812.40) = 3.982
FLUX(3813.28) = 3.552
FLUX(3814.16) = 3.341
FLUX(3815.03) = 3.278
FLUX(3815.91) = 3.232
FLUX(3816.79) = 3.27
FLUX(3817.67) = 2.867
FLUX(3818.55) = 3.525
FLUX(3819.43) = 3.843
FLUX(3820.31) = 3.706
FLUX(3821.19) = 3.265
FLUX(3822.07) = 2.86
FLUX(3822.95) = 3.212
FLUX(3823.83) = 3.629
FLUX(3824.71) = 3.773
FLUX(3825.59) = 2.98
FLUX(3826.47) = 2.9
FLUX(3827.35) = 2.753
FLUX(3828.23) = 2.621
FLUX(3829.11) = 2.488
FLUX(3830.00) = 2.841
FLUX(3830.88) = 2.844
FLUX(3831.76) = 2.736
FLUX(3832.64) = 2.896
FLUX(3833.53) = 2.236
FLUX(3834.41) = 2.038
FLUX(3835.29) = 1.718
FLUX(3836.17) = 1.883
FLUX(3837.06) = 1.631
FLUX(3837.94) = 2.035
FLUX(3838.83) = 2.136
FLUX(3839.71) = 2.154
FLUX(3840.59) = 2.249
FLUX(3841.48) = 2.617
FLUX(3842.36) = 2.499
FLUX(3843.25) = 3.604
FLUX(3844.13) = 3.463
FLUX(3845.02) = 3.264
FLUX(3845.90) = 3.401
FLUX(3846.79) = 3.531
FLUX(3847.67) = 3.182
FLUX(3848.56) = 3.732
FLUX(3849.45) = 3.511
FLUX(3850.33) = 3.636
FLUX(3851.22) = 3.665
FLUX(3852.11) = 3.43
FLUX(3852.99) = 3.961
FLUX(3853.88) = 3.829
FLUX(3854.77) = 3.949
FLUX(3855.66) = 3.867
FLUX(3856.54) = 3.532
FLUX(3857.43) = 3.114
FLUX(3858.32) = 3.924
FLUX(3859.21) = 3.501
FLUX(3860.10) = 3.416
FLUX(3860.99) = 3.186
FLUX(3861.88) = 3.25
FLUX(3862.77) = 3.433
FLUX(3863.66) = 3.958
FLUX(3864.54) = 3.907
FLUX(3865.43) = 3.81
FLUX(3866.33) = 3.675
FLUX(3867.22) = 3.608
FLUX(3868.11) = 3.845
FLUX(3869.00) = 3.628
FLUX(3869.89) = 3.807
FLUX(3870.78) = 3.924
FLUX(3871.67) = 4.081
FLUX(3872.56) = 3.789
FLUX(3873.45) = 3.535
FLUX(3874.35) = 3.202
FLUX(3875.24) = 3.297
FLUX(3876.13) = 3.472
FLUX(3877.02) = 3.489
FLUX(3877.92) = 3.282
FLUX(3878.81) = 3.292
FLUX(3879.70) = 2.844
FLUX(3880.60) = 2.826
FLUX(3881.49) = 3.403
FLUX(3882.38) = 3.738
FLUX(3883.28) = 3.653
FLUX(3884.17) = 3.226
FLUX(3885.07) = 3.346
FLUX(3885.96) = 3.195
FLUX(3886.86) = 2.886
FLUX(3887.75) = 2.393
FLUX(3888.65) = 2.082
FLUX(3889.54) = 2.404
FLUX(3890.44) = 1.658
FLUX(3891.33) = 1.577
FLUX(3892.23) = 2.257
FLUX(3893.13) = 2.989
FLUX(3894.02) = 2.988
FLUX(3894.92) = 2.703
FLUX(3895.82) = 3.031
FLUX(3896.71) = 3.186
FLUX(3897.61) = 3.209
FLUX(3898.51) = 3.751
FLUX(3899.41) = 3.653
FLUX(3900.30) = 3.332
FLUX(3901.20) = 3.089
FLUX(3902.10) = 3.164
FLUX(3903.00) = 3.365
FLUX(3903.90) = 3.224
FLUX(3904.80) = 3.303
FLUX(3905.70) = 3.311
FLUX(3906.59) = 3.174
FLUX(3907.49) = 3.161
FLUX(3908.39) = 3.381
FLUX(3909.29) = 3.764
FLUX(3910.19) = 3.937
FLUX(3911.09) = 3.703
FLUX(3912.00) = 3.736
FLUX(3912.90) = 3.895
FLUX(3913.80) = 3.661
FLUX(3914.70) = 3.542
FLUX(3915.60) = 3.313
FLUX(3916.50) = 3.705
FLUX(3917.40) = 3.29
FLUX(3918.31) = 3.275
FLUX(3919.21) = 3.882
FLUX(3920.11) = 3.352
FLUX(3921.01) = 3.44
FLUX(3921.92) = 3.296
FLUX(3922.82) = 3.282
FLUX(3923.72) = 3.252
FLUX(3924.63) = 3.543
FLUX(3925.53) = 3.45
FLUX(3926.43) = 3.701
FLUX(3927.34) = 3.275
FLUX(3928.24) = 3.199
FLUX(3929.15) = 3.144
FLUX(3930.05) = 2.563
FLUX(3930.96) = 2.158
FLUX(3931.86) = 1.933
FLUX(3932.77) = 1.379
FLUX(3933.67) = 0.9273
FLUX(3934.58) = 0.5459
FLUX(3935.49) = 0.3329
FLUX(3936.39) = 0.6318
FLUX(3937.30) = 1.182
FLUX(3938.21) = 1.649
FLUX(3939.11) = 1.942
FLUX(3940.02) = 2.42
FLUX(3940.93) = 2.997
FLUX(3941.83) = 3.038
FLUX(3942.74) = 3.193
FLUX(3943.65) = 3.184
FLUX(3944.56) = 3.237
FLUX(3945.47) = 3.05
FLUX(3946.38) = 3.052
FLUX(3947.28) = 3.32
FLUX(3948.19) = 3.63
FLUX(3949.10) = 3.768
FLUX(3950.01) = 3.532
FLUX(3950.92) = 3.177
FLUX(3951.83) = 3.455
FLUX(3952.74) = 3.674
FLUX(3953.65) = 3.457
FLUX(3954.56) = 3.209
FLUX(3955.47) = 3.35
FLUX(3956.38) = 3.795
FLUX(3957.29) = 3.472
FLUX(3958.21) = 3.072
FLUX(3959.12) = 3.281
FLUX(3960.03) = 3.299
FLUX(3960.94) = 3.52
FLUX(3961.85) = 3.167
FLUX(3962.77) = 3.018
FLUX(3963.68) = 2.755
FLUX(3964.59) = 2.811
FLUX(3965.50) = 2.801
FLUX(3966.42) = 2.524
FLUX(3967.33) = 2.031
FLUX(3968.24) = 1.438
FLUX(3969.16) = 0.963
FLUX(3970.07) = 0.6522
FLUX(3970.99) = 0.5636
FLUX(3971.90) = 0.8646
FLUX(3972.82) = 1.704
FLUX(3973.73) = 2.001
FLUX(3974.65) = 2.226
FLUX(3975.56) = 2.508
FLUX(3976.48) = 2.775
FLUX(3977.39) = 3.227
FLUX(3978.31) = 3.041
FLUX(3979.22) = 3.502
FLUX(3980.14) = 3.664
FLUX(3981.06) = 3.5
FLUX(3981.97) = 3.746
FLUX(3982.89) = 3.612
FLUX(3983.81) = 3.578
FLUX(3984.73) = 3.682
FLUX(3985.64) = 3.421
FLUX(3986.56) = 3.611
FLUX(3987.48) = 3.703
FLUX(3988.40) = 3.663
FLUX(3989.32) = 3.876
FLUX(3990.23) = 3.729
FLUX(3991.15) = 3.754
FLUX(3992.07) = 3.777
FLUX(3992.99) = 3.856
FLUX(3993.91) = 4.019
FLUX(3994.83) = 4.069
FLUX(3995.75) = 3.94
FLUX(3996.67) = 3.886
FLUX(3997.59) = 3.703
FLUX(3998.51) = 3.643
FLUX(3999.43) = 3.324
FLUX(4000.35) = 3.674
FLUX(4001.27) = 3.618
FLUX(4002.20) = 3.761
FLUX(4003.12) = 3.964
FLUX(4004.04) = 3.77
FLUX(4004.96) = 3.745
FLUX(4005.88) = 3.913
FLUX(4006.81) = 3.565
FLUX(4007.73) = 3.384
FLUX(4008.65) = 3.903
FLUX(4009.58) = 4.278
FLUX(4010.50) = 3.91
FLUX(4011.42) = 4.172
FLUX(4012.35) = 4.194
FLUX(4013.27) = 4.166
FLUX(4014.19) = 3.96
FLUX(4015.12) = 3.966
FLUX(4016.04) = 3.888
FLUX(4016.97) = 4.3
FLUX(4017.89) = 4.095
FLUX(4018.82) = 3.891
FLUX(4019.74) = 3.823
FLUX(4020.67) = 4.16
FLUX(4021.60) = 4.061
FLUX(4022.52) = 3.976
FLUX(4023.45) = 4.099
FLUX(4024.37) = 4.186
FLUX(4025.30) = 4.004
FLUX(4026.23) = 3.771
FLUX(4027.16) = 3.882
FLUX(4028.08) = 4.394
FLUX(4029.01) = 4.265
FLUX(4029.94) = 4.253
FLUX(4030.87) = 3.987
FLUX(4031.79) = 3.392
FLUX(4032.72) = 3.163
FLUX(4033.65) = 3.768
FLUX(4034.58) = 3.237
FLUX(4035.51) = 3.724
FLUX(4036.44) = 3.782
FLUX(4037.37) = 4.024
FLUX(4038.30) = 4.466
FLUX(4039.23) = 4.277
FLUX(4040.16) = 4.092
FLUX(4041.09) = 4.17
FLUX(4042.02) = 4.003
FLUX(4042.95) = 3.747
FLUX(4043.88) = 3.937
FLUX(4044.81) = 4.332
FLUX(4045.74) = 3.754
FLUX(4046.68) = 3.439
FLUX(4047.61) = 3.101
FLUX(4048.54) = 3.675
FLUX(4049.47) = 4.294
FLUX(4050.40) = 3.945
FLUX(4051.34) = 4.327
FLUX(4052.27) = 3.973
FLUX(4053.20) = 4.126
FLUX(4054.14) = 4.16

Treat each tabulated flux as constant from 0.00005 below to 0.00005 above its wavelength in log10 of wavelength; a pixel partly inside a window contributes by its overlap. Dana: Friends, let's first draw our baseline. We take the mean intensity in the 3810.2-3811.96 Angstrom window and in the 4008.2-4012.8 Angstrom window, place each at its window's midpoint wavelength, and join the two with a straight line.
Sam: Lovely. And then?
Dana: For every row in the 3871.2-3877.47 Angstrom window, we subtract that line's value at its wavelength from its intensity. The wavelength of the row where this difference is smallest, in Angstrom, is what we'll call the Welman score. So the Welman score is 3874.35 Angstrom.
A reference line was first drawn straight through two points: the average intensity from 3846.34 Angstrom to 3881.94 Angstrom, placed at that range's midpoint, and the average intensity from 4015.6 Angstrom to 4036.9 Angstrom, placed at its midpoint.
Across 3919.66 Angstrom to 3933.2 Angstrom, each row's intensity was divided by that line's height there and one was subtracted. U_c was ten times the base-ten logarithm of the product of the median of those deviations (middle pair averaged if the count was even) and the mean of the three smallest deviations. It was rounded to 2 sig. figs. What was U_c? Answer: -12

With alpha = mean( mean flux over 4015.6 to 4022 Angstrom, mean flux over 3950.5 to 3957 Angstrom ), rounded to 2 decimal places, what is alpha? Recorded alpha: 3.74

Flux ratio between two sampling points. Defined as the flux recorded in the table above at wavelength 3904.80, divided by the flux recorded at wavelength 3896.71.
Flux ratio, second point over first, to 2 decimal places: 1.04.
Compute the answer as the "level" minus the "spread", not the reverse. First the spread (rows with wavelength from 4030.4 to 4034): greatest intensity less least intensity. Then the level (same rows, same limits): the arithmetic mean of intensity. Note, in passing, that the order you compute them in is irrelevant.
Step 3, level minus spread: 2.75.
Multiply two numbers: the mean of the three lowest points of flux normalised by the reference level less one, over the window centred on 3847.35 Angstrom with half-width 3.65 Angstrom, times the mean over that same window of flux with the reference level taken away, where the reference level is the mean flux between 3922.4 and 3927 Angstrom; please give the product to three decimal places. -0.001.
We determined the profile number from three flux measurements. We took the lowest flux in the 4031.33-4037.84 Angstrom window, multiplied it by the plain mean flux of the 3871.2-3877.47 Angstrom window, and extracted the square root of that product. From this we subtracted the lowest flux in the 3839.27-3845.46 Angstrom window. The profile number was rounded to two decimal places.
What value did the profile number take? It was 1.20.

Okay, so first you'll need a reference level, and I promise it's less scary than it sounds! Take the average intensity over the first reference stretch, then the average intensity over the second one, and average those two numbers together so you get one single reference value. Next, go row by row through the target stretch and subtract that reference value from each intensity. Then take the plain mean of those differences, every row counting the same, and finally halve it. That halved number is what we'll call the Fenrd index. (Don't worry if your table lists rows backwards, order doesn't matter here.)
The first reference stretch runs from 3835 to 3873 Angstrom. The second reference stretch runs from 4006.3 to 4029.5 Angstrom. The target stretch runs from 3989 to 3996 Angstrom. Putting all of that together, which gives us 0.11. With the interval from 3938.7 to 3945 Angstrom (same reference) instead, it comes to -0.40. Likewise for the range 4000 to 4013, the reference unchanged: 0.09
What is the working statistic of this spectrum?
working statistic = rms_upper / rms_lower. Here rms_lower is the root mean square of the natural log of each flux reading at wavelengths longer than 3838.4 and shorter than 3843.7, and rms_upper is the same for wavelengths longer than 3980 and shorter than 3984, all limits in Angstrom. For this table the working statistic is 1.38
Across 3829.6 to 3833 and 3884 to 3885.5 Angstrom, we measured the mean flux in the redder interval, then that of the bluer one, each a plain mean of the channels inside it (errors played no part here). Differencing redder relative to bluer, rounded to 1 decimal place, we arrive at 0.5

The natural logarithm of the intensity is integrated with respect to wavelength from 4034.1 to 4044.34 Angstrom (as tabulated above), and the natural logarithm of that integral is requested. 2.64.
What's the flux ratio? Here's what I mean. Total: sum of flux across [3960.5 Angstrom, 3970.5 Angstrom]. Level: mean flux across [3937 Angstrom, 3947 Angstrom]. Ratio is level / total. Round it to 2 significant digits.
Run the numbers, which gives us 0.10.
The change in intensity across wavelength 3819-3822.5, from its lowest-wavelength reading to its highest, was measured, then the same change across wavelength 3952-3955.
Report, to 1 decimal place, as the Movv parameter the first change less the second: -0.5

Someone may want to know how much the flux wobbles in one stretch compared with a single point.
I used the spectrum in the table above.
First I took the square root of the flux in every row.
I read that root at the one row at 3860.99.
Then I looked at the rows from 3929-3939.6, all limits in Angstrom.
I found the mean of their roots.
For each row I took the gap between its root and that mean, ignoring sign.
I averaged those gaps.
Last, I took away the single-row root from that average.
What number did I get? -1.49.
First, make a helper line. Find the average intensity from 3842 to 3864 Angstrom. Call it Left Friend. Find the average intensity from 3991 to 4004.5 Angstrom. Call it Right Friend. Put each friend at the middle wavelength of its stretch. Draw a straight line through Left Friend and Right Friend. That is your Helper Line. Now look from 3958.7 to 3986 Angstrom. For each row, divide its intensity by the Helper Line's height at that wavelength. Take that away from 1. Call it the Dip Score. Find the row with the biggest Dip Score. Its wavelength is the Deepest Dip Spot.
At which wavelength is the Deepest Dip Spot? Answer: 3970.99 Angstrom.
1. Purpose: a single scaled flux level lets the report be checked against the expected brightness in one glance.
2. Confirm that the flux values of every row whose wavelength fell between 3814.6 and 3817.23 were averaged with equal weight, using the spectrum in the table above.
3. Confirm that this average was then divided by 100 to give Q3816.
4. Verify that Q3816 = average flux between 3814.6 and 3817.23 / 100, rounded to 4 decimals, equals 0.0326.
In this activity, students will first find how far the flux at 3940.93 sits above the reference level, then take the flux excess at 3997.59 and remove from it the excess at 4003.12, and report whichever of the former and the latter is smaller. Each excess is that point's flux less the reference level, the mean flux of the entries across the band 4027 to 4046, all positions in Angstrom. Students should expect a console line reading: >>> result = -0.94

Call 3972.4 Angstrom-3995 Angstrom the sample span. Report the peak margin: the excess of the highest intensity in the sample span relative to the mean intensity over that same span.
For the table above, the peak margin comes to 0.70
